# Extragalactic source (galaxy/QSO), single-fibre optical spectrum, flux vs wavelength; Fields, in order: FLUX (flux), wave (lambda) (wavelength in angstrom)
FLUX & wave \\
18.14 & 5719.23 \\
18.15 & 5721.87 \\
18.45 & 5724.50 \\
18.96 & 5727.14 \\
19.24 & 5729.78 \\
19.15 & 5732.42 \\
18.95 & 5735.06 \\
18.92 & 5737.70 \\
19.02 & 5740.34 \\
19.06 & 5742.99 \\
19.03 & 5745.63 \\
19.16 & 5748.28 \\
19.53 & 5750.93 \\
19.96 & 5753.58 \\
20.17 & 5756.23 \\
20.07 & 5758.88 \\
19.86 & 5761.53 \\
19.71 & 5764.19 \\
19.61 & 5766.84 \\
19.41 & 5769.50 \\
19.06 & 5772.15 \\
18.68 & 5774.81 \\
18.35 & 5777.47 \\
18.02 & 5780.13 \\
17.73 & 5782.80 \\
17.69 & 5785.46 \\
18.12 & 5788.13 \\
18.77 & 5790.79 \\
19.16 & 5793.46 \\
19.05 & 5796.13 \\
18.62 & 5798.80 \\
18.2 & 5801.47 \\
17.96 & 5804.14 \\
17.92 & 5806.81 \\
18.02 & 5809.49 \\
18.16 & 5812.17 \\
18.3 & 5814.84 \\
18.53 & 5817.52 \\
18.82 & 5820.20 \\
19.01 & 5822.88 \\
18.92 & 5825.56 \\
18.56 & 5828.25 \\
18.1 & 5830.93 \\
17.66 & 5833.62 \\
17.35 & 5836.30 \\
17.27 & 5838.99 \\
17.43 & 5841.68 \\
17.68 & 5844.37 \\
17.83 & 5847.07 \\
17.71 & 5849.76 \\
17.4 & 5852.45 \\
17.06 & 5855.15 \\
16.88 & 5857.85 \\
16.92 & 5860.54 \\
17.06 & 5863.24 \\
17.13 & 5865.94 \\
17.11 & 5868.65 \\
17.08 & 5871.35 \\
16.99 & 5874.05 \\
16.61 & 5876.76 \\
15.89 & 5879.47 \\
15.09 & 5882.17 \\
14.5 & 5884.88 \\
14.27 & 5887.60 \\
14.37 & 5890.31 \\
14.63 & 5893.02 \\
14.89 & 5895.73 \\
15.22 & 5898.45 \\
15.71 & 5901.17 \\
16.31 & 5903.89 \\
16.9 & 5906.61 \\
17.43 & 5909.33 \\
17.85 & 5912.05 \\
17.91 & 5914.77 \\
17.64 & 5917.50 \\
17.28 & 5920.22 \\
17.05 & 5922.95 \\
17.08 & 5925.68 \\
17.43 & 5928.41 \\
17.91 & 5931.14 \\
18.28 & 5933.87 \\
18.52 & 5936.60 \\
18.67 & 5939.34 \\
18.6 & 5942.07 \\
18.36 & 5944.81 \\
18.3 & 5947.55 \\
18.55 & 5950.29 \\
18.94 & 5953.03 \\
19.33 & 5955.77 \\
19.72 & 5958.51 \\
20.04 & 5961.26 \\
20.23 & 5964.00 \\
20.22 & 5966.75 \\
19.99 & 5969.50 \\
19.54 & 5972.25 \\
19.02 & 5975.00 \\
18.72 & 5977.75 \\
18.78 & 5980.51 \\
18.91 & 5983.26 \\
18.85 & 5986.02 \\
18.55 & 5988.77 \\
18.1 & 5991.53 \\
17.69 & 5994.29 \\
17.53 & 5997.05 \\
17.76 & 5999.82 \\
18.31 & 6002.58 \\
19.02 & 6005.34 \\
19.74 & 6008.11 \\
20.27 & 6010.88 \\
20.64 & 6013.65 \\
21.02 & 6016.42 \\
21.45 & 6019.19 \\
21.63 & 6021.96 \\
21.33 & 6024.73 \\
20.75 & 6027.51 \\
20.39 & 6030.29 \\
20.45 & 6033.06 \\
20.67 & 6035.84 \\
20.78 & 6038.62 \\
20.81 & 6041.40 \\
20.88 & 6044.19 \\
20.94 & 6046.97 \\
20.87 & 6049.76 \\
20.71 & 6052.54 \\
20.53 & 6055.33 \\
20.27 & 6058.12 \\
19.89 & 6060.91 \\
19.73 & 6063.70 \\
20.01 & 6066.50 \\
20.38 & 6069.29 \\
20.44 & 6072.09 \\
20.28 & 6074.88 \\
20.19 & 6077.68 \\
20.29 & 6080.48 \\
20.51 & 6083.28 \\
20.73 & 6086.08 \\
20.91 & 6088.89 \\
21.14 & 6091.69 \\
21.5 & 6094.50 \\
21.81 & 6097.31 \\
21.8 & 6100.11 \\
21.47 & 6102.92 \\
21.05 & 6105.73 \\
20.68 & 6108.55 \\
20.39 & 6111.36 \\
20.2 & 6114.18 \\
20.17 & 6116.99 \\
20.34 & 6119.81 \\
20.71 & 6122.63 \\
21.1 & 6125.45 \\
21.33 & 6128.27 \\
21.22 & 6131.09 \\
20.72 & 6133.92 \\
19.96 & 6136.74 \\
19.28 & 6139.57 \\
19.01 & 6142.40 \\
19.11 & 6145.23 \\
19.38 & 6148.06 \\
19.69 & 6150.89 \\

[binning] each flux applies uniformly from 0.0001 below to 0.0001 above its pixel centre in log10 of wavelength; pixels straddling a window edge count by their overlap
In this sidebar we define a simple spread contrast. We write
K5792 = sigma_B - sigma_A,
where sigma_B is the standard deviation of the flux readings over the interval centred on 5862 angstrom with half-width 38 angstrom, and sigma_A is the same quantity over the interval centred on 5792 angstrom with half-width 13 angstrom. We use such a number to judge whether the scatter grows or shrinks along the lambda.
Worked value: 0.78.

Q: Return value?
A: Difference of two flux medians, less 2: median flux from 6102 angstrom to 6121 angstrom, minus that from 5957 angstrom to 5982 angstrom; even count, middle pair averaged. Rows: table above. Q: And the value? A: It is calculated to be -1.33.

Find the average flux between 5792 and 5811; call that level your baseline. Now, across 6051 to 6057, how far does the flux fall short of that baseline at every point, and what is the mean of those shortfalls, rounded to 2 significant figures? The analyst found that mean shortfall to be -2.2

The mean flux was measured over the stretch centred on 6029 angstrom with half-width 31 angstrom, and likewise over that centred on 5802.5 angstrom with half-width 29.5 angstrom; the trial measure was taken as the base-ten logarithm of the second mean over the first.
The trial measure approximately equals -0.045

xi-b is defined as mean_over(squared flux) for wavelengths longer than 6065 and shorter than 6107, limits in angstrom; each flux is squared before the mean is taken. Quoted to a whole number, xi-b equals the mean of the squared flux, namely 434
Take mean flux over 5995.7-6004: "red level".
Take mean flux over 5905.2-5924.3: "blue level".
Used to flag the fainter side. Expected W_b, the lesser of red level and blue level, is 17.4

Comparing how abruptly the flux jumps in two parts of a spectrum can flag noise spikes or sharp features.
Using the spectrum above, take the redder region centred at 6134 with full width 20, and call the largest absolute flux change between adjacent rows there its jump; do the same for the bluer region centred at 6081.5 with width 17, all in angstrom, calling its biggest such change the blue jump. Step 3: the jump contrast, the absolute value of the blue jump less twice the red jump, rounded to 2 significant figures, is 1.3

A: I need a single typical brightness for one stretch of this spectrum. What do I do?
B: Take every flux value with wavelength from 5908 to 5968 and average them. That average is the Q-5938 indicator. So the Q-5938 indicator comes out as 18.4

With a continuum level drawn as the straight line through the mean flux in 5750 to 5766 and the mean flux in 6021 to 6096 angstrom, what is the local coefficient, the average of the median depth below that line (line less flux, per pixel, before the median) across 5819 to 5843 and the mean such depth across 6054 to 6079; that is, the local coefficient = 1.2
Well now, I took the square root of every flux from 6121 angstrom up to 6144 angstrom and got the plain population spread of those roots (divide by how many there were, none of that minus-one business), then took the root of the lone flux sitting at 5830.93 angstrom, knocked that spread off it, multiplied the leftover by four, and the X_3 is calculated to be 16.6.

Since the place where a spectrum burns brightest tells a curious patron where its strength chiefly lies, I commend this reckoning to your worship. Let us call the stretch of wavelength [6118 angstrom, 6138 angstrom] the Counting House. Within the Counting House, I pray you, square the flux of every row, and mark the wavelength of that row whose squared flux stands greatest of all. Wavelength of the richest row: 6128.27 angstrom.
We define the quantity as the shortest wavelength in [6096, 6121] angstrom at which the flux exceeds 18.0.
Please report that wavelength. 6097.31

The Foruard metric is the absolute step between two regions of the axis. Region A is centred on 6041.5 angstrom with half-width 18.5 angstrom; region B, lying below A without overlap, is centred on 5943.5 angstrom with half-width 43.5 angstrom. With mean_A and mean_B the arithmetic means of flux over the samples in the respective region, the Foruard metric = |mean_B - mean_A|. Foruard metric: 2.3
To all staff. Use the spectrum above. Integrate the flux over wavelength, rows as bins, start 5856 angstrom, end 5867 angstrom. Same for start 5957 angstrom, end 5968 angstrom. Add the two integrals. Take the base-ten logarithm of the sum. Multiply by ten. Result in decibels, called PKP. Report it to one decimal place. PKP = 26.1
